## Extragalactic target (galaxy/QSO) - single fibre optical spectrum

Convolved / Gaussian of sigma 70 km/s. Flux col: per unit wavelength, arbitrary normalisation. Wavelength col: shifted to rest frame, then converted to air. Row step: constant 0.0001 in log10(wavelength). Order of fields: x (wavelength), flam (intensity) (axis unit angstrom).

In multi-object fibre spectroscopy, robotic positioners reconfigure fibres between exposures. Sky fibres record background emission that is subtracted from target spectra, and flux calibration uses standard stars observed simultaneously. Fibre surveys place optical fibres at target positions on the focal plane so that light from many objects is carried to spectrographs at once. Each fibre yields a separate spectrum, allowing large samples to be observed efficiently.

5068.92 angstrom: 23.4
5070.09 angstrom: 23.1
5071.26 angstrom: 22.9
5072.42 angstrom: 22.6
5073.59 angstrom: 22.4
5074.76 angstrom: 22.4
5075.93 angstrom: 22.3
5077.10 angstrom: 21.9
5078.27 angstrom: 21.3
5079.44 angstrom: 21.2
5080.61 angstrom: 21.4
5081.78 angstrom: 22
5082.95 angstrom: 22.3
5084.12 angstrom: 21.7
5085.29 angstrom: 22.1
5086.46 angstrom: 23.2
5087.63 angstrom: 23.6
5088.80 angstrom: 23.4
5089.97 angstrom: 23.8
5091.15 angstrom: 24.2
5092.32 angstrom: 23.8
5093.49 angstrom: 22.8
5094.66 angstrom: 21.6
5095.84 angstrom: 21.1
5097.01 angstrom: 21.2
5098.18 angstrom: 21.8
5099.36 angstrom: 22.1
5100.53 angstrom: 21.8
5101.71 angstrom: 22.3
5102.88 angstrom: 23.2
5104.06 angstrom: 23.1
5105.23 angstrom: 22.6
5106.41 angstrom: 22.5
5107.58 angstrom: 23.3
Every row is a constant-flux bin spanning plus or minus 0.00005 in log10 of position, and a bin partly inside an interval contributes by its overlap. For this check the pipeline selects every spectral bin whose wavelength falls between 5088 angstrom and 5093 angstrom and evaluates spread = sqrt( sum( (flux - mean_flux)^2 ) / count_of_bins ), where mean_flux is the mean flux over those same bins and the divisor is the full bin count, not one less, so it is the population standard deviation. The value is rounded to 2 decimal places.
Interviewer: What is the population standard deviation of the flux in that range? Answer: 0.28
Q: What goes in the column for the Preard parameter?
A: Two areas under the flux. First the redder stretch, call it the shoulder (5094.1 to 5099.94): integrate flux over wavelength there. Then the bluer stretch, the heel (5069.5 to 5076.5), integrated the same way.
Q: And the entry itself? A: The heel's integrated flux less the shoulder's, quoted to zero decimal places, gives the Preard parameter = 32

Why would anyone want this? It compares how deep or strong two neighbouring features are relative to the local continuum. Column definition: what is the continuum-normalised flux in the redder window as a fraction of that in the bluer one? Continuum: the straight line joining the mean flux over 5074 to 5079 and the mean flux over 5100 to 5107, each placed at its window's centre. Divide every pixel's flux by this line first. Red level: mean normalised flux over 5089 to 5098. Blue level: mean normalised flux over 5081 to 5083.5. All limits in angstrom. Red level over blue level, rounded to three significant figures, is 1.01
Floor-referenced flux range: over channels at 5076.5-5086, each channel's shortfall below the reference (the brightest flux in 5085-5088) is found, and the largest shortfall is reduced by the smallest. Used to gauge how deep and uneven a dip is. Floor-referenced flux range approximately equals 1.1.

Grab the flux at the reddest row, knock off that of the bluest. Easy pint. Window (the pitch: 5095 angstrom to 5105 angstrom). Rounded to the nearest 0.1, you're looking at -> 2.0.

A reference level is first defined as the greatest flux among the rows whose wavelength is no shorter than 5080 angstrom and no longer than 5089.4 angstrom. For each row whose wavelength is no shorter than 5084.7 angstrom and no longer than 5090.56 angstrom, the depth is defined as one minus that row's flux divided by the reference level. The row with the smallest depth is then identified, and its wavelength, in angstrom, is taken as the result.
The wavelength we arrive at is 5089.97 angstrom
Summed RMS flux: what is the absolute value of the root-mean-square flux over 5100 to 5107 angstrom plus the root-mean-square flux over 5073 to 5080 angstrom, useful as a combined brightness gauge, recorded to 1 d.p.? 44.5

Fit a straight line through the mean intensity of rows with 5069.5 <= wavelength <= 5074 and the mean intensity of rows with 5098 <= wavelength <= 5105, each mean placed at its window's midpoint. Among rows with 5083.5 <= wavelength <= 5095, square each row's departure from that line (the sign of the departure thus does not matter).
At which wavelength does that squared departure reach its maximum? 5091.15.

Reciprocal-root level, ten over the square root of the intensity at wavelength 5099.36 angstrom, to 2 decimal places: 2.13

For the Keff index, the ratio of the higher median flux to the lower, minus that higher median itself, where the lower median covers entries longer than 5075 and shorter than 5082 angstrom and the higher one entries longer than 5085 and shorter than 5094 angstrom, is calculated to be -22.4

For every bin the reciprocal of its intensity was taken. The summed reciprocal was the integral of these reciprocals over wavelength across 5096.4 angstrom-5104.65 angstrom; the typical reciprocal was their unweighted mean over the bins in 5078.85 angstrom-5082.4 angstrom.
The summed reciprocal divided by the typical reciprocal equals 8.0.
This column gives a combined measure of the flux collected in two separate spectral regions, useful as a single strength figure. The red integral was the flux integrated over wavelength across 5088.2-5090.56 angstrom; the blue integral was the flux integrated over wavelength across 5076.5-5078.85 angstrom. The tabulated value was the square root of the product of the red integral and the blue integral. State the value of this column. 53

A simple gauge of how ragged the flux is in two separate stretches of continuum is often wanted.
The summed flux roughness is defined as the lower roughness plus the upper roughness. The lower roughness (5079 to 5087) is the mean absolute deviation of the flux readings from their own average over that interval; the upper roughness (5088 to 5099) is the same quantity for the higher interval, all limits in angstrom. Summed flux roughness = 1.5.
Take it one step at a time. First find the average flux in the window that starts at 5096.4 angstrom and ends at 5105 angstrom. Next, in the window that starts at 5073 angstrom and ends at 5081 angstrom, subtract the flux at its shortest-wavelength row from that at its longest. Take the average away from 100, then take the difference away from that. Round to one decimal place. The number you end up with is 78.8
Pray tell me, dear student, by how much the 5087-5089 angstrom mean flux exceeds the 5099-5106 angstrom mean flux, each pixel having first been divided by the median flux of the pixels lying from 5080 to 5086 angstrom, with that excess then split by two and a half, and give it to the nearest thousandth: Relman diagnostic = 0.018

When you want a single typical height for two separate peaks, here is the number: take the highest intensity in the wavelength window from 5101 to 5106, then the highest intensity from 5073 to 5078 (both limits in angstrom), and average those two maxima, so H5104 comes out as 22.8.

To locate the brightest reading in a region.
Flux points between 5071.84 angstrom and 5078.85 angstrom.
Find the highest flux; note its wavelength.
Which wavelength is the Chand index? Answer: 5072.42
